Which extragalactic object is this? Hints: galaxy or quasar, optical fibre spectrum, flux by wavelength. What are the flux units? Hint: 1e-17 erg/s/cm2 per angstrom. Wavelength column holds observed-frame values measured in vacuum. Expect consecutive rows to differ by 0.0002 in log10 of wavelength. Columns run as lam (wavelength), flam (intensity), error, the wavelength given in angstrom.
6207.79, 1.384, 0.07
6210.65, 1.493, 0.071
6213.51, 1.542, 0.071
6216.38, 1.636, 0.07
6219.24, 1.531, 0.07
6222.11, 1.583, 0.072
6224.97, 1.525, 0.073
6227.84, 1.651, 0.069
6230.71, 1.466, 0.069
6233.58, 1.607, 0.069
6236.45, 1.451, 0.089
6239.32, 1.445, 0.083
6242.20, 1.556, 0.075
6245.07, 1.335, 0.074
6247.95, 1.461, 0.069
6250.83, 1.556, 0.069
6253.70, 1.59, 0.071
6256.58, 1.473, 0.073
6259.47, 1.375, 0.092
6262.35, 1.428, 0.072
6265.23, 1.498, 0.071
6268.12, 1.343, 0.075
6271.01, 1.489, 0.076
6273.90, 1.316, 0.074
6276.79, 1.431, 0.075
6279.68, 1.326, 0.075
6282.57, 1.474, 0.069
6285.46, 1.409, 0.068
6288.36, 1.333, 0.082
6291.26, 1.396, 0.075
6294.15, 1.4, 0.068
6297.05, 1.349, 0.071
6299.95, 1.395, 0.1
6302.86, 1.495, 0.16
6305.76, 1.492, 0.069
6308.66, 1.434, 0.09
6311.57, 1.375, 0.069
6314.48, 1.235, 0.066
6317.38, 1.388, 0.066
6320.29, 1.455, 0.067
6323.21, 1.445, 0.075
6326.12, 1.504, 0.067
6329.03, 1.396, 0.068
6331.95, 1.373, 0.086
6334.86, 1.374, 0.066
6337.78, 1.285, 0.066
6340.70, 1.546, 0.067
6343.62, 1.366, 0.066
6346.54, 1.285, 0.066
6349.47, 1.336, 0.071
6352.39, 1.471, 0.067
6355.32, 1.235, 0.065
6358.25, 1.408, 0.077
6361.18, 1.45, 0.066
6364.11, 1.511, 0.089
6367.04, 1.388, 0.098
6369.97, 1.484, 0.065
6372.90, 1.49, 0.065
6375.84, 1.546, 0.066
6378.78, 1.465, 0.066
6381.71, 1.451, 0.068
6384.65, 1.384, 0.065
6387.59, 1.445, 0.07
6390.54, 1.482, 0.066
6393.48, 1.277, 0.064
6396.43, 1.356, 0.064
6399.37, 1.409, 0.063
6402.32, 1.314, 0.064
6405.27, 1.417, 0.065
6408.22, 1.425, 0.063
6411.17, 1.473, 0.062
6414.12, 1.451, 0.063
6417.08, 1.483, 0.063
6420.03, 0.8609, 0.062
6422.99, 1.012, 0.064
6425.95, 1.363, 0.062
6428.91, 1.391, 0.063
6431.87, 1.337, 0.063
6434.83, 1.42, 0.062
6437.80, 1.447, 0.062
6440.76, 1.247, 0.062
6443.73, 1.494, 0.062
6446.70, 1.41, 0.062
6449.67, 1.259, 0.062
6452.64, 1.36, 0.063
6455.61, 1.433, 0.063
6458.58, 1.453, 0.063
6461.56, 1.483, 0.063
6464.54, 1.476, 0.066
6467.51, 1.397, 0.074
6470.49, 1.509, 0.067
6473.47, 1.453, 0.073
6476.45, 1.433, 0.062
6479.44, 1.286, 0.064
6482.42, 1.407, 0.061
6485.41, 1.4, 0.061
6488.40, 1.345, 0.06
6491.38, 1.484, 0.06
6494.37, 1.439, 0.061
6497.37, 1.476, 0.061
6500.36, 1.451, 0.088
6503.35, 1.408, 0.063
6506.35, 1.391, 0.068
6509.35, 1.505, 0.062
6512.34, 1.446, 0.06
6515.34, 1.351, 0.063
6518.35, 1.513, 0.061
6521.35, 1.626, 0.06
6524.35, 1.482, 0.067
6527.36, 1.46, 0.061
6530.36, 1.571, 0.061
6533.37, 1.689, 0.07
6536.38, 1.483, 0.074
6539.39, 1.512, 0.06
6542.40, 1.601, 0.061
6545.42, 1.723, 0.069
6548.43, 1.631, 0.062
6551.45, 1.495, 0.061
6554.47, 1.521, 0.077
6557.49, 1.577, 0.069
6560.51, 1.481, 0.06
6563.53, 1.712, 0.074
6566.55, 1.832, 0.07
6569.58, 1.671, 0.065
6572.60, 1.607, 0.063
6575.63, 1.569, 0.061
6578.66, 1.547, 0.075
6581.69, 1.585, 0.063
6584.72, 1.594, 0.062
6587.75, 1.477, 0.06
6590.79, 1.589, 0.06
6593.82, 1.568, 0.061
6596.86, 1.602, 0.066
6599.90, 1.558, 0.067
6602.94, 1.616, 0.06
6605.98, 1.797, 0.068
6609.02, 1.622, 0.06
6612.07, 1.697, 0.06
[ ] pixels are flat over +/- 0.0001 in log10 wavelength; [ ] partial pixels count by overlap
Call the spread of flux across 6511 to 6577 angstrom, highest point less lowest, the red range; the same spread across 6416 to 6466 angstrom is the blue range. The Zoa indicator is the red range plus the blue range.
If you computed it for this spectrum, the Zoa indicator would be 1.11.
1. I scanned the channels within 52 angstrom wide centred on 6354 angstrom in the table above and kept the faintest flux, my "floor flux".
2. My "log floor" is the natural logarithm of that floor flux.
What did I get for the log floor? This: 0.21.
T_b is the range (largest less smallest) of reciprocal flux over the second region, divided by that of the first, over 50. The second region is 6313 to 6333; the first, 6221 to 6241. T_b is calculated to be 0.034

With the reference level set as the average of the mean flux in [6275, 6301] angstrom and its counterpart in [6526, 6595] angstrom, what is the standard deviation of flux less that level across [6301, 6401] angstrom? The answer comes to 0.08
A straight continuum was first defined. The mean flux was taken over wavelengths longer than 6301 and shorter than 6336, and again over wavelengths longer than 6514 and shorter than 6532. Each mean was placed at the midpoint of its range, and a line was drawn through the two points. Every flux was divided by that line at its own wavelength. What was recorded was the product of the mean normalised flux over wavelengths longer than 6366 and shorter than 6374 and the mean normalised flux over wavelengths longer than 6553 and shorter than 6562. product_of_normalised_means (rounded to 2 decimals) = 1.02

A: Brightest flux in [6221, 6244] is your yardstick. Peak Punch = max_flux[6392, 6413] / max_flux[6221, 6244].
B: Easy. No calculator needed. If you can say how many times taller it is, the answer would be 0.89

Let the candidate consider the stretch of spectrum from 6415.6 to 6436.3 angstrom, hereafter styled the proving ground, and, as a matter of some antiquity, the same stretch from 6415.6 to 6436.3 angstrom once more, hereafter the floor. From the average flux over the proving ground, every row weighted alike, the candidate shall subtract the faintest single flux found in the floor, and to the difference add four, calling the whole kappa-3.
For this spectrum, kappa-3 4.41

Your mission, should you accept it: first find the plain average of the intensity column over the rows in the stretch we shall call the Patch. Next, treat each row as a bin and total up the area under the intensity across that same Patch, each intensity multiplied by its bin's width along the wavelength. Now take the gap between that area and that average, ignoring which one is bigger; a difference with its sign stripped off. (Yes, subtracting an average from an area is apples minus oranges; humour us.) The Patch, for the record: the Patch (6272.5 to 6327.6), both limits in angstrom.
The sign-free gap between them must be 76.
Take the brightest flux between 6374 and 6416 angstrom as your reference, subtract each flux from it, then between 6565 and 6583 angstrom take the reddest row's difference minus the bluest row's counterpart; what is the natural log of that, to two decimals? -1.40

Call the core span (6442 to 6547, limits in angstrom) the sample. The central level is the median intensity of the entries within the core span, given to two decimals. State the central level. 1.45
